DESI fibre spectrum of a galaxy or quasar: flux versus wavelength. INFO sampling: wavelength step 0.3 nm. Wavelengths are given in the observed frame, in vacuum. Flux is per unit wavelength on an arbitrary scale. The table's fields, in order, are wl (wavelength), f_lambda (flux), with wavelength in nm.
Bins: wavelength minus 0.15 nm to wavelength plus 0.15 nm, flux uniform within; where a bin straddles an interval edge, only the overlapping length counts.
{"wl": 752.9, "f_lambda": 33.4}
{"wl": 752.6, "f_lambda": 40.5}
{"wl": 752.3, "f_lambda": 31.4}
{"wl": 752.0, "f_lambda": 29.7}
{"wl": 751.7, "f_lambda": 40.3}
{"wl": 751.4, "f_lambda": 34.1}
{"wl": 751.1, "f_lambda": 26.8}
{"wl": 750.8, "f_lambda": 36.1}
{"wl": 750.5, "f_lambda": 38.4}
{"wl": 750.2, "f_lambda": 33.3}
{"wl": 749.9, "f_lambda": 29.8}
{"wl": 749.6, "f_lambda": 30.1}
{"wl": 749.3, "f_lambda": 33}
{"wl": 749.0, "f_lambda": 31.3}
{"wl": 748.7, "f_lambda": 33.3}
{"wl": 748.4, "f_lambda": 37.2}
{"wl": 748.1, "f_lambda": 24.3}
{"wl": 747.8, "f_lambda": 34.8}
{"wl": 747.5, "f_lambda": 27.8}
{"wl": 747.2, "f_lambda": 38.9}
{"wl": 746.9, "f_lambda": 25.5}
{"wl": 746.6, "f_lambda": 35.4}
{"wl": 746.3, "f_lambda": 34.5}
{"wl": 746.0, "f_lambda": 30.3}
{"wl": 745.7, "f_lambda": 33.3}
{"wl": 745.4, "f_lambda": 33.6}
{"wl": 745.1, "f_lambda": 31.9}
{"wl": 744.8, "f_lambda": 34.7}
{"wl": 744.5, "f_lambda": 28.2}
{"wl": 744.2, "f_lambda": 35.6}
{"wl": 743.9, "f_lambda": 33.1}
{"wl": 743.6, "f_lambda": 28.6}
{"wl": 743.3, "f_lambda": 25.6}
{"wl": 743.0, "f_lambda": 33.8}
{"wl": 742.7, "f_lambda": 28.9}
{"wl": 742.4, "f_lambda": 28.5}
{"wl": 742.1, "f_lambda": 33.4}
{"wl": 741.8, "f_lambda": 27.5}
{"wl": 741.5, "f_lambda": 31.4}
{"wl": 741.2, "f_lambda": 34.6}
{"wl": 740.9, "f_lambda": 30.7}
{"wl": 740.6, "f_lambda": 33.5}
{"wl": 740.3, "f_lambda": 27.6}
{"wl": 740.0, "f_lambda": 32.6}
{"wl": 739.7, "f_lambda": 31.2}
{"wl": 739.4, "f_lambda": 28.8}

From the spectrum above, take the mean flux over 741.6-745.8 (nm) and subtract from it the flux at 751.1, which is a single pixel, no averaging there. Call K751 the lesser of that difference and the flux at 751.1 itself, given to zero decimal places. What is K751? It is 4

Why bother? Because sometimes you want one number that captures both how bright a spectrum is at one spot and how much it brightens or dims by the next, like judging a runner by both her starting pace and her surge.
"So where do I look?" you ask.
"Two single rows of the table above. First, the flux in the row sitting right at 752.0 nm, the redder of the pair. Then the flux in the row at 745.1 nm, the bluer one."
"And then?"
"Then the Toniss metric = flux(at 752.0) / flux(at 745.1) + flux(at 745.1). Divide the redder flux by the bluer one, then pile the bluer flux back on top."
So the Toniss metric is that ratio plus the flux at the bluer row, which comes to 33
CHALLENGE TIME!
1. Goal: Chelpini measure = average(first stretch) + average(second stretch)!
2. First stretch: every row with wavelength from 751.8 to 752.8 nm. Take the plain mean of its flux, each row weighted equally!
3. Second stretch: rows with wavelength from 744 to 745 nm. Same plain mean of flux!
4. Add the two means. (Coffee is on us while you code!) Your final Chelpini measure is 67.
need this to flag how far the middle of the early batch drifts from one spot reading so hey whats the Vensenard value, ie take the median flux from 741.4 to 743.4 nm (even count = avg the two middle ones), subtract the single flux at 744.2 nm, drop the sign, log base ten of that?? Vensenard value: 0.8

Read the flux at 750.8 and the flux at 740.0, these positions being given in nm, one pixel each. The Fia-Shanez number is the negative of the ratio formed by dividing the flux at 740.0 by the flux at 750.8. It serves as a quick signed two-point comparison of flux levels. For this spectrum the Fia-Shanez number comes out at -0.90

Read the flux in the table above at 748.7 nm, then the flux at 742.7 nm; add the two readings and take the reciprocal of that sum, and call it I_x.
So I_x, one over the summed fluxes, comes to 0.0161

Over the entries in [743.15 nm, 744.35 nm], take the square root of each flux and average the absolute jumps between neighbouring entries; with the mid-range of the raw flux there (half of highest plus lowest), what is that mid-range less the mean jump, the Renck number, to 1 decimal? 30.3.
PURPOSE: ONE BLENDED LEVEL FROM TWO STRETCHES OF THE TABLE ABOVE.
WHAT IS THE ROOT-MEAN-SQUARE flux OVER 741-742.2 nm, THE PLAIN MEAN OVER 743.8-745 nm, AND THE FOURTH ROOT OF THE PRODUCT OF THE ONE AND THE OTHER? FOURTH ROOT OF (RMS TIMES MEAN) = 5.69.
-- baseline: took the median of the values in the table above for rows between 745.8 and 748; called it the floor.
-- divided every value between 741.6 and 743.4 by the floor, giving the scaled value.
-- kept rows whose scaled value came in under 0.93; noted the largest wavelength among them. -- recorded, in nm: 743.3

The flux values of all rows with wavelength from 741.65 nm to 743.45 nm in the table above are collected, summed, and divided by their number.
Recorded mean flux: 29.6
